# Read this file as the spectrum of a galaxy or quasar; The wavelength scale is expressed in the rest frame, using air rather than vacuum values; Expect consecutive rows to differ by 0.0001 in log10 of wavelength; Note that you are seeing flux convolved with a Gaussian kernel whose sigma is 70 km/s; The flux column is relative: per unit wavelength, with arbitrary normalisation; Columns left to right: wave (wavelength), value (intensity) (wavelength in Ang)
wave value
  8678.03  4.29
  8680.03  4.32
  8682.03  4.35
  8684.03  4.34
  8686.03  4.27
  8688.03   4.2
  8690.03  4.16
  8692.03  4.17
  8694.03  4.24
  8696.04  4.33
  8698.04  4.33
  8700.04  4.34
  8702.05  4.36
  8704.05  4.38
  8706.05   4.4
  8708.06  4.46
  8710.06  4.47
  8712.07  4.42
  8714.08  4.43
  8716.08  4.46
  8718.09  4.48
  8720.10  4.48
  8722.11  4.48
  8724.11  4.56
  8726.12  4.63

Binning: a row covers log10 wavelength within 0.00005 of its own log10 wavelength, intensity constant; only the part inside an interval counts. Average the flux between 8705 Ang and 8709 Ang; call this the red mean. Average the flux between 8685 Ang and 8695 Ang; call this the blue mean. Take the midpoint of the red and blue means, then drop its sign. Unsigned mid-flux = 4.32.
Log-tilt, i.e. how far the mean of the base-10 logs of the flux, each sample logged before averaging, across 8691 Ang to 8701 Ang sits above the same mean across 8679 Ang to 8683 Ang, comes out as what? -0.005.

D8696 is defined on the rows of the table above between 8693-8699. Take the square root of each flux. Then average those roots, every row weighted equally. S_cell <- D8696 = 2.07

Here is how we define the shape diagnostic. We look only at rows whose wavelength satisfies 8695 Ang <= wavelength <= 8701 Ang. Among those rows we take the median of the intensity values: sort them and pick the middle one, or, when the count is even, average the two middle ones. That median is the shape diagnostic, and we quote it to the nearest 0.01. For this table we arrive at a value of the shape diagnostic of 4.33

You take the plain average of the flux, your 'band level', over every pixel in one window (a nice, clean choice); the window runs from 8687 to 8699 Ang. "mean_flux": 4.24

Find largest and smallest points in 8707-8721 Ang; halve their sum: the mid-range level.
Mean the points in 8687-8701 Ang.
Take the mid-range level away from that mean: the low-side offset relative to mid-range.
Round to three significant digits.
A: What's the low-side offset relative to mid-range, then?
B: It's -0.197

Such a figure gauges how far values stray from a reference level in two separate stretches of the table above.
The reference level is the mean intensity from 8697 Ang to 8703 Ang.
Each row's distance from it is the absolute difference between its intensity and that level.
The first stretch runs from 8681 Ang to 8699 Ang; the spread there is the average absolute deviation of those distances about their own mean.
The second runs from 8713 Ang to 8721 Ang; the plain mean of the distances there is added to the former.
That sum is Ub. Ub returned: 0.18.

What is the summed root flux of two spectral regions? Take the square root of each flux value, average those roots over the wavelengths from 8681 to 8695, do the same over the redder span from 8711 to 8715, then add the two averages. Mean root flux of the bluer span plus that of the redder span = 4.16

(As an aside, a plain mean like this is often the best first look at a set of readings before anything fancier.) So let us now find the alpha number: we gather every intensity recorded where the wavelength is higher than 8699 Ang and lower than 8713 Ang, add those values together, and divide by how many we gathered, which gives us 4.40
